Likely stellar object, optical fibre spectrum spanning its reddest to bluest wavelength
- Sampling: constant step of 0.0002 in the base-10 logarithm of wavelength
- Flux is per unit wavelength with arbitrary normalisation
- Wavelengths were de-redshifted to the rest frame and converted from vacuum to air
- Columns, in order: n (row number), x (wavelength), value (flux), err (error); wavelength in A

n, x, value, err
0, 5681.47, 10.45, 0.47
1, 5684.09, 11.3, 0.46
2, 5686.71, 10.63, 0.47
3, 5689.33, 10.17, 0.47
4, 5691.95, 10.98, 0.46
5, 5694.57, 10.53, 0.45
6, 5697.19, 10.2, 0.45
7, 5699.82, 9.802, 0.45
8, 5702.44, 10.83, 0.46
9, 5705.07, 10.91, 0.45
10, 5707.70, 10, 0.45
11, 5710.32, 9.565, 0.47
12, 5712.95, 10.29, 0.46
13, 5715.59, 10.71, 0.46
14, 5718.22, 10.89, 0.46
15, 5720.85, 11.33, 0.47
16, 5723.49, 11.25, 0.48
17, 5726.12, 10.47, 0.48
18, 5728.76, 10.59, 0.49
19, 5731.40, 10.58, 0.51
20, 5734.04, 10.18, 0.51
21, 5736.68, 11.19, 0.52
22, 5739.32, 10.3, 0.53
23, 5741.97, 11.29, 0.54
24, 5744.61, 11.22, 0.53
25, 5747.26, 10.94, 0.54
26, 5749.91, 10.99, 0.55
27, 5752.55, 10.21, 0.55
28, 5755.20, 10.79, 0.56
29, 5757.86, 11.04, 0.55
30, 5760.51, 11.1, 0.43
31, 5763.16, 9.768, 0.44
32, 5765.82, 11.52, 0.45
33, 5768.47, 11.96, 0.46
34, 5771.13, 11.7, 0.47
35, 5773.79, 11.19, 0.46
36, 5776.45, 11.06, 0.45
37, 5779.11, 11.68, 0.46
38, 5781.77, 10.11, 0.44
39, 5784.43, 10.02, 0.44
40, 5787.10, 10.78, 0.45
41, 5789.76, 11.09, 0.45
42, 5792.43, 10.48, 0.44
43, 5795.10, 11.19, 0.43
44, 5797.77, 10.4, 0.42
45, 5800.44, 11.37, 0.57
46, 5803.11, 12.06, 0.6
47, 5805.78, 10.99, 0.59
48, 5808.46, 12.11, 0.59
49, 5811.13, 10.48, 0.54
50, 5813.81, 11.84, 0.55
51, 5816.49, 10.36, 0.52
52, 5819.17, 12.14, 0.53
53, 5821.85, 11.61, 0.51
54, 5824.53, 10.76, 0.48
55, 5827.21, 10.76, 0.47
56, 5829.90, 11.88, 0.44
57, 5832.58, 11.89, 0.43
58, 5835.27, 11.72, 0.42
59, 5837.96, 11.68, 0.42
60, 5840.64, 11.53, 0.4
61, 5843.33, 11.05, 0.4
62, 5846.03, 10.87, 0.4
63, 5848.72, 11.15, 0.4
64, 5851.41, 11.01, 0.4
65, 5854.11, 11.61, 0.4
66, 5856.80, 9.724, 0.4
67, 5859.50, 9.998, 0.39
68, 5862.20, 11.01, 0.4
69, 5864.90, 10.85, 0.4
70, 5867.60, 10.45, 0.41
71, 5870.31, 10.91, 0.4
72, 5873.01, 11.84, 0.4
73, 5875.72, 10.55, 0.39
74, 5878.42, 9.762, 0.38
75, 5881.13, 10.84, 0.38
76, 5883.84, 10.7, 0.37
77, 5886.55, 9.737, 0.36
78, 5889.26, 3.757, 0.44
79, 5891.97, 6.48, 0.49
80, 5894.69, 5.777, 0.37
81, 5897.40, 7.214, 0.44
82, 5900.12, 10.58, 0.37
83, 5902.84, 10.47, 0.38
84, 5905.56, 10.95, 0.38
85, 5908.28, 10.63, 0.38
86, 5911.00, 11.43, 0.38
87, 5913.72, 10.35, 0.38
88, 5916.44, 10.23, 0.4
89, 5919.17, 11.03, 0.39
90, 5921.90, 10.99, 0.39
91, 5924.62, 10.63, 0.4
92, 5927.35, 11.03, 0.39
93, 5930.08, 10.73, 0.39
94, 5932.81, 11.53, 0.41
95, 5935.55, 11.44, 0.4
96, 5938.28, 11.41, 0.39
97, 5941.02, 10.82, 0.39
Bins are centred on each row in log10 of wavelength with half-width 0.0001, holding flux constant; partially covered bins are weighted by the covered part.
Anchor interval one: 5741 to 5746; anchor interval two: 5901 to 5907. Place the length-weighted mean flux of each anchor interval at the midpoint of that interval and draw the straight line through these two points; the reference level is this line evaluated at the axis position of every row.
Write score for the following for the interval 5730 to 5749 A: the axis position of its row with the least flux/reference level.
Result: 5734.04 A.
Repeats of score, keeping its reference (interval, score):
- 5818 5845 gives 5824.53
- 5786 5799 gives 5797.77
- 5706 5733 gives 5710.32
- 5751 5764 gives 5763.16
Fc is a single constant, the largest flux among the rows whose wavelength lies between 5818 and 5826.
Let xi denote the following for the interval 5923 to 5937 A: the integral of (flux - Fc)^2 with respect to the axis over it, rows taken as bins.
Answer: 18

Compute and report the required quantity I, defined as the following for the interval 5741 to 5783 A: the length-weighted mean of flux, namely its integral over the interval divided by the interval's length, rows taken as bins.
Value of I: 11.04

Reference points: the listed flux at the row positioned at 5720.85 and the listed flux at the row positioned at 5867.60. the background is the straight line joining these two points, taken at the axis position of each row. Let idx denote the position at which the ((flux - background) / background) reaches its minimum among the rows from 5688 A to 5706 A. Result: 5699.82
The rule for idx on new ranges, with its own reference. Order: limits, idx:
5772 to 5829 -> 5784.43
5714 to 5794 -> 5763.16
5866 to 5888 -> 5878.42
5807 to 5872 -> 5856.80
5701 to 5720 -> 5710.32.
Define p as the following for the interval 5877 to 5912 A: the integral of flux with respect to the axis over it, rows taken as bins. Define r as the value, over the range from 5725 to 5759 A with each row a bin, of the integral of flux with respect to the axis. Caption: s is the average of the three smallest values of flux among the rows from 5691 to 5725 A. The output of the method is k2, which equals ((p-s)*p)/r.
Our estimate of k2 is 267.9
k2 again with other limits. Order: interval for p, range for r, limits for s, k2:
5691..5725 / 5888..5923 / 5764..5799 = 387.8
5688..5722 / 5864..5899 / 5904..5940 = 385.5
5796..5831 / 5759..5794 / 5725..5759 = 396.0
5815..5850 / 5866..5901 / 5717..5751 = 481.2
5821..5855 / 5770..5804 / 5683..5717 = 387.7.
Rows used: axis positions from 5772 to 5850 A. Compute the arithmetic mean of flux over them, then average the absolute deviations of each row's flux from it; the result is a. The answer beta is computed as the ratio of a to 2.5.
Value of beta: 0.20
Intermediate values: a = 0.51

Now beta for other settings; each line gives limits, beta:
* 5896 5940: 0.23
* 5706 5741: 0.16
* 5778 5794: 0.20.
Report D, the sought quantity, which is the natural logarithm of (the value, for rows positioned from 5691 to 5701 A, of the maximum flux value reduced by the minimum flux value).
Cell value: 0.16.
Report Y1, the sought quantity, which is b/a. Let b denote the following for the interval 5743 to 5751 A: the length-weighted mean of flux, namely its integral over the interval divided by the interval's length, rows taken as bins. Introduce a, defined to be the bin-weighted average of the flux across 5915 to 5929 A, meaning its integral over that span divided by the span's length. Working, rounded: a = 10.8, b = 11.1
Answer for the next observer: 1.03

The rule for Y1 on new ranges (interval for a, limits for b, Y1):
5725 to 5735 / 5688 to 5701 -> 0.99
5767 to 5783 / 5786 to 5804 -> 0.98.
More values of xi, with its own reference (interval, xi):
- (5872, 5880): 23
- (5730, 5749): 37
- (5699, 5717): 64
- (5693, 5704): 36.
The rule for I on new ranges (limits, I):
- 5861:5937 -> 10.07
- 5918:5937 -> 11.06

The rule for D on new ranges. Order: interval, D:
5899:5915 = 0.08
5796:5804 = 0.51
